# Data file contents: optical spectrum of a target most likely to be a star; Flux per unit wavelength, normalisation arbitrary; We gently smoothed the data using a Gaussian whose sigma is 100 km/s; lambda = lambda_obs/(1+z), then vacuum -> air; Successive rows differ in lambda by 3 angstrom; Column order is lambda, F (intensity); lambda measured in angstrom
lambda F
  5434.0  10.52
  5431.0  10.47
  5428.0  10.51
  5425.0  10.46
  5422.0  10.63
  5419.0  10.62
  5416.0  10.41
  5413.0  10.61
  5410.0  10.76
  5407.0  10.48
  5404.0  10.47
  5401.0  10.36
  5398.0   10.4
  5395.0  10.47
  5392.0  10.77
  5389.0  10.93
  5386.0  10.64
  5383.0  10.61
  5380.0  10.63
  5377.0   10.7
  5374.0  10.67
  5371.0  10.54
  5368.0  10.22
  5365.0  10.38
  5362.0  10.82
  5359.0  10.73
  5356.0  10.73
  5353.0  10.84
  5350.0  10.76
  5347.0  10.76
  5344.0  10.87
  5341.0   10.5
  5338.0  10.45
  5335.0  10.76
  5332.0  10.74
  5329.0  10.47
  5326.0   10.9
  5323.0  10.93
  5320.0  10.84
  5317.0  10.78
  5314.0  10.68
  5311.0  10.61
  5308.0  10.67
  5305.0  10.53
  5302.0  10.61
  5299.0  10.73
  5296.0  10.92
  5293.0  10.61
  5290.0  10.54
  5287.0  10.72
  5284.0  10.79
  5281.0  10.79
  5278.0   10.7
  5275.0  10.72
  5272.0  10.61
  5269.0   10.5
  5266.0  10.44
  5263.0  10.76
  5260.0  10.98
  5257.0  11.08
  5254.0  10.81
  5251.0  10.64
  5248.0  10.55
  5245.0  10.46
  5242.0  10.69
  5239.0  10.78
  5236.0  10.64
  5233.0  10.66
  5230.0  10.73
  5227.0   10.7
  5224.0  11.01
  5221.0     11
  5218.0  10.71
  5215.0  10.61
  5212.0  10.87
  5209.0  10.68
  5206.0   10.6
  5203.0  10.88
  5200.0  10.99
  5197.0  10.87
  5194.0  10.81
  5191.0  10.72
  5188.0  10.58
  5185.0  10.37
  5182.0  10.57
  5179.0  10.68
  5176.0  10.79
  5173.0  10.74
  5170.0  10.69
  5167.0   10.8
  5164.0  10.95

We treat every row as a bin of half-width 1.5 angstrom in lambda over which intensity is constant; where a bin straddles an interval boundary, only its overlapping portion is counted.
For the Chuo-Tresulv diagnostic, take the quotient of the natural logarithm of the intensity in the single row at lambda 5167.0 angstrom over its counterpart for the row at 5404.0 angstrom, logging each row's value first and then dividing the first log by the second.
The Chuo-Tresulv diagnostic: 1.013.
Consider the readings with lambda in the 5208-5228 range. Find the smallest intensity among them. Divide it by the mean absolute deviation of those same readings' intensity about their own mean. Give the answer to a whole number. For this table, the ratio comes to 76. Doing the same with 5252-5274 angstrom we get 55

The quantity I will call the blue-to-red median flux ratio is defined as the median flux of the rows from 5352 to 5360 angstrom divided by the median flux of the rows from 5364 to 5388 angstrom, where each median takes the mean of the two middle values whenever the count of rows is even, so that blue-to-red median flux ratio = 1.01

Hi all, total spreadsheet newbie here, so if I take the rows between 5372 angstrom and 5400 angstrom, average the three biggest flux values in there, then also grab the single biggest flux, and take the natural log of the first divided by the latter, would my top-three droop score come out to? -0.012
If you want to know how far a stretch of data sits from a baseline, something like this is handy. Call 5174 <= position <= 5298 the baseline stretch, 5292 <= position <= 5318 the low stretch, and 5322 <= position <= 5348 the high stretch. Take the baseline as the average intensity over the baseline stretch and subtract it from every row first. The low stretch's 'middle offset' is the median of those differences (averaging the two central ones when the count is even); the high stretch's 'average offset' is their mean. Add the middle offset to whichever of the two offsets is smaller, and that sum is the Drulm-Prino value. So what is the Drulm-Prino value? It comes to -0.10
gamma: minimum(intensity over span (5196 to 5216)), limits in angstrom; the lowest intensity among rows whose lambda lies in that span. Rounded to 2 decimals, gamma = 10.60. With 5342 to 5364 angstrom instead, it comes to 10.73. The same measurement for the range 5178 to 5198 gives 10.37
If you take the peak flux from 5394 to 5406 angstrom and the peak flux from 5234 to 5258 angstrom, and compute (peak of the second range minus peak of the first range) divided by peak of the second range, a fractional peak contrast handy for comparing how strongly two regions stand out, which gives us 0.055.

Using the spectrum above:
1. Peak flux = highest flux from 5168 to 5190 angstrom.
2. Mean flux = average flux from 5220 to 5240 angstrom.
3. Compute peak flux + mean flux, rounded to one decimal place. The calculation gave 21.6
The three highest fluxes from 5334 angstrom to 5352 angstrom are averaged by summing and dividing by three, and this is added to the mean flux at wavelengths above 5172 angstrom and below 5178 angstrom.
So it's 21.6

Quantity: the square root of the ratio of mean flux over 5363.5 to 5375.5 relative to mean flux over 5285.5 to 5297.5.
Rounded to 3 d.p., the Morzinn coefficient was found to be 0.988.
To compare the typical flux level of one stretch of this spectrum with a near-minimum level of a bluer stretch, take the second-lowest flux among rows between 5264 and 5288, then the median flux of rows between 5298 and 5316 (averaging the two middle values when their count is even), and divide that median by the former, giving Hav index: 1.01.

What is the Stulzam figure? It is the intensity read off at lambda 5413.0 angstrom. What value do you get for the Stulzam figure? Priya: 10.61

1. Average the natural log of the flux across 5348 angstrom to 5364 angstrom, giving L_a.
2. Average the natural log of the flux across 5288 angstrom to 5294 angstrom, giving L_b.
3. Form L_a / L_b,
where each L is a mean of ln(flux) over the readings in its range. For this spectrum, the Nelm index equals 1.01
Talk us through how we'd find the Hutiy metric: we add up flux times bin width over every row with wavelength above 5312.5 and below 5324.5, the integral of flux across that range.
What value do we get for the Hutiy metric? 130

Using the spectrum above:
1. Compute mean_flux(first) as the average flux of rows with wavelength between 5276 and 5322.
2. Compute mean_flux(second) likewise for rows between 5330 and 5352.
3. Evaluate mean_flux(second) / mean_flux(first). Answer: 0.999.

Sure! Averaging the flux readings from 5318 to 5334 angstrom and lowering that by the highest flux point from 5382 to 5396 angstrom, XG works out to -0.15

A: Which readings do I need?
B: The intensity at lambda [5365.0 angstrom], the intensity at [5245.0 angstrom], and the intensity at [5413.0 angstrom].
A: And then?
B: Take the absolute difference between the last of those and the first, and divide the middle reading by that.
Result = 45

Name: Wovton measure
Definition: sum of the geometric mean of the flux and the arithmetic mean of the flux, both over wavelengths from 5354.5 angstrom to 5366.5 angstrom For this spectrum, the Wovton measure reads 21.33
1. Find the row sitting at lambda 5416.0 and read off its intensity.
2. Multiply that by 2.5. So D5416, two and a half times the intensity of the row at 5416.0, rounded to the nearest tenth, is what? 26.0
